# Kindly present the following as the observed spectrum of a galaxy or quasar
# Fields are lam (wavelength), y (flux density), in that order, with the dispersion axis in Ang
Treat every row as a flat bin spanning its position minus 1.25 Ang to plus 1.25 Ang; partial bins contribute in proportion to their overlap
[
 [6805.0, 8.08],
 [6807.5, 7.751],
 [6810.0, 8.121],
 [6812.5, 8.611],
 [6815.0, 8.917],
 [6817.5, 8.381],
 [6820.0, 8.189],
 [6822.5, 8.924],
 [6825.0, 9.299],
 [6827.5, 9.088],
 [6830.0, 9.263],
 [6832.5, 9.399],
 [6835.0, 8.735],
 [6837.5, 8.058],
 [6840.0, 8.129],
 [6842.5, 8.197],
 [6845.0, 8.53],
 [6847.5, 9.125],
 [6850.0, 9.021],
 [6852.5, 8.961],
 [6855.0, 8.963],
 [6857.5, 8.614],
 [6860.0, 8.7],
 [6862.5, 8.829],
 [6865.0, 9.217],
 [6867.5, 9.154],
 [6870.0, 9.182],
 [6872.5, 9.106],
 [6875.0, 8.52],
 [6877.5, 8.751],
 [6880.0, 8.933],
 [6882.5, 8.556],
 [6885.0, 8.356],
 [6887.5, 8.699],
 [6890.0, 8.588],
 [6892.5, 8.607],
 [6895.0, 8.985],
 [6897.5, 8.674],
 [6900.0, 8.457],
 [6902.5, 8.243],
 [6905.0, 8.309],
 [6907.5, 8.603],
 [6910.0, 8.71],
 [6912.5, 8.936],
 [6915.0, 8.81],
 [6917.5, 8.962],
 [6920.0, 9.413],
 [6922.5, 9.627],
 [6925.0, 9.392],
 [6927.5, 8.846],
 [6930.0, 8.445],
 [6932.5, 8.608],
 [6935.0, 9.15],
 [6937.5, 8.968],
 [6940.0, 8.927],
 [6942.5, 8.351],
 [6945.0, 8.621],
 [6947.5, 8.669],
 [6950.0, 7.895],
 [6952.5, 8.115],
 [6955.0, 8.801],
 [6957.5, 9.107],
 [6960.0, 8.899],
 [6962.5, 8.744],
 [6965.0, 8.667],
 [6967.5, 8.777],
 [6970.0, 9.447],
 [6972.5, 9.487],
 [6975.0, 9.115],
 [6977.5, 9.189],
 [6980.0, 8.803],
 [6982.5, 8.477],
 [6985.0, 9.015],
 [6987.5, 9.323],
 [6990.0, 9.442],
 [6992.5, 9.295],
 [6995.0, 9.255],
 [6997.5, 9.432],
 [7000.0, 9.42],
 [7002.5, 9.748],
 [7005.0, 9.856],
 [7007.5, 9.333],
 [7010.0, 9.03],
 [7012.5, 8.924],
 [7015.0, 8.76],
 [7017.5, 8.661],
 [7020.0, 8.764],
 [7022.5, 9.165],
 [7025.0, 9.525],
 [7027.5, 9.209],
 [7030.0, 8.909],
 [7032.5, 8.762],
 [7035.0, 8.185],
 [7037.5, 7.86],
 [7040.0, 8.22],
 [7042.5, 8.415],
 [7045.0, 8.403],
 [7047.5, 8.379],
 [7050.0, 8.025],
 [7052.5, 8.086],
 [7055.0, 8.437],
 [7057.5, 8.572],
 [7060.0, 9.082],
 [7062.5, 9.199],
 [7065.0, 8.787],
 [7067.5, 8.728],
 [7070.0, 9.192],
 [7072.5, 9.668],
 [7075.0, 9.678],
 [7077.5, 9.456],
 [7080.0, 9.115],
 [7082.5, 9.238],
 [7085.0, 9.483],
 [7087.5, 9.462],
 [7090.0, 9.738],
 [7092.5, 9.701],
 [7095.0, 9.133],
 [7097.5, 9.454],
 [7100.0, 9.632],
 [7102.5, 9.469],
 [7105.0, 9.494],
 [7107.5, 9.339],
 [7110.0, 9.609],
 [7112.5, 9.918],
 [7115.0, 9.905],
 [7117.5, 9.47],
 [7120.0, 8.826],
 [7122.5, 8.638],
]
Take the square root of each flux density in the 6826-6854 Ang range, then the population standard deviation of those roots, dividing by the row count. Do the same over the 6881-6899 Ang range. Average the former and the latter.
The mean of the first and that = 0.053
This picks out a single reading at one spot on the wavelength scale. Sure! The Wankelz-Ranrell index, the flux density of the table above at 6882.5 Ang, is 8.556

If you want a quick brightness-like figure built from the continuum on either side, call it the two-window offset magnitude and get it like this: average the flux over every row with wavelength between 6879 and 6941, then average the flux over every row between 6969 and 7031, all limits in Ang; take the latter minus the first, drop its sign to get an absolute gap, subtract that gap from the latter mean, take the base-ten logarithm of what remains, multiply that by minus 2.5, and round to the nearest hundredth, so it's -2.36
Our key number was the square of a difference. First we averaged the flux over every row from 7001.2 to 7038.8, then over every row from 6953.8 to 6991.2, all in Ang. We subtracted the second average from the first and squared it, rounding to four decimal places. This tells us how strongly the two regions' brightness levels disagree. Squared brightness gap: 0.0016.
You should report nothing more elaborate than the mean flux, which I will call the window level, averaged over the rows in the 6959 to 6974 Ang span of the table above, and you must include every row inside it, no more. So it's 9.0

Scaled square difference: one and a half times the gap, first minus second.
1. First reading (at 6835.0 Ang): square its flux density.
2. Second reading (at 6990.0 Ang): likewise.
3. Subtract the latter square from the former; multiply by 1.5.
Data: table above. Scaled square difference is -19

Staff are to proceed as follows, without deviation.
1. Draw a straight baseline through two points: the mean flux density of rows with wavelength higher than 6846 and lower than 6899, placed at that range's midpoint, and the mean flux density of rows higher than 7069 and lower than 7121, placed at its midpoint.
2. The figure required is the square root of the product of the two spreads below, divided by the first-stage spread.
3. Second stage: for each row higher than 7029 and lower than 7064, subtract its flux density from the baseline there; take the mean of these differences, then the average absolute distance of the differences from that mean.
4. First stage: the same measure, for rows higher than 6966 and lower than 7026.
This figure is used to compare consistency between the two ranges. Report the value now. 1.02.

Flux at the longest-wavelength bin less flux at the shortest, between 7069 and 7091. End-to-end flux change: 0.55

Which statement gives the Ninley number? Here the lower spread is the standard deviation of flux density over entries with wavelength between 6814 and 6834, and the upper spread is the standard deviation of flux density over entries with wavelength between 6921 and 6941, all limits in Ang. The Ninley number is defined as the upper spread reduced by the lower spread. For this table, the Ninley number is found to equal -0.05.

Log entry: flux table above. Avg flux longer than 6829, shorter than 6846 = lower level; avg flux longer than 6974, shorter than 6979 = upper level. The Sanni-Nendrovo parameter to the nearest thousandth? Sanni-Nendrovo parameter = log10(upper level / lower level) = 0.026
